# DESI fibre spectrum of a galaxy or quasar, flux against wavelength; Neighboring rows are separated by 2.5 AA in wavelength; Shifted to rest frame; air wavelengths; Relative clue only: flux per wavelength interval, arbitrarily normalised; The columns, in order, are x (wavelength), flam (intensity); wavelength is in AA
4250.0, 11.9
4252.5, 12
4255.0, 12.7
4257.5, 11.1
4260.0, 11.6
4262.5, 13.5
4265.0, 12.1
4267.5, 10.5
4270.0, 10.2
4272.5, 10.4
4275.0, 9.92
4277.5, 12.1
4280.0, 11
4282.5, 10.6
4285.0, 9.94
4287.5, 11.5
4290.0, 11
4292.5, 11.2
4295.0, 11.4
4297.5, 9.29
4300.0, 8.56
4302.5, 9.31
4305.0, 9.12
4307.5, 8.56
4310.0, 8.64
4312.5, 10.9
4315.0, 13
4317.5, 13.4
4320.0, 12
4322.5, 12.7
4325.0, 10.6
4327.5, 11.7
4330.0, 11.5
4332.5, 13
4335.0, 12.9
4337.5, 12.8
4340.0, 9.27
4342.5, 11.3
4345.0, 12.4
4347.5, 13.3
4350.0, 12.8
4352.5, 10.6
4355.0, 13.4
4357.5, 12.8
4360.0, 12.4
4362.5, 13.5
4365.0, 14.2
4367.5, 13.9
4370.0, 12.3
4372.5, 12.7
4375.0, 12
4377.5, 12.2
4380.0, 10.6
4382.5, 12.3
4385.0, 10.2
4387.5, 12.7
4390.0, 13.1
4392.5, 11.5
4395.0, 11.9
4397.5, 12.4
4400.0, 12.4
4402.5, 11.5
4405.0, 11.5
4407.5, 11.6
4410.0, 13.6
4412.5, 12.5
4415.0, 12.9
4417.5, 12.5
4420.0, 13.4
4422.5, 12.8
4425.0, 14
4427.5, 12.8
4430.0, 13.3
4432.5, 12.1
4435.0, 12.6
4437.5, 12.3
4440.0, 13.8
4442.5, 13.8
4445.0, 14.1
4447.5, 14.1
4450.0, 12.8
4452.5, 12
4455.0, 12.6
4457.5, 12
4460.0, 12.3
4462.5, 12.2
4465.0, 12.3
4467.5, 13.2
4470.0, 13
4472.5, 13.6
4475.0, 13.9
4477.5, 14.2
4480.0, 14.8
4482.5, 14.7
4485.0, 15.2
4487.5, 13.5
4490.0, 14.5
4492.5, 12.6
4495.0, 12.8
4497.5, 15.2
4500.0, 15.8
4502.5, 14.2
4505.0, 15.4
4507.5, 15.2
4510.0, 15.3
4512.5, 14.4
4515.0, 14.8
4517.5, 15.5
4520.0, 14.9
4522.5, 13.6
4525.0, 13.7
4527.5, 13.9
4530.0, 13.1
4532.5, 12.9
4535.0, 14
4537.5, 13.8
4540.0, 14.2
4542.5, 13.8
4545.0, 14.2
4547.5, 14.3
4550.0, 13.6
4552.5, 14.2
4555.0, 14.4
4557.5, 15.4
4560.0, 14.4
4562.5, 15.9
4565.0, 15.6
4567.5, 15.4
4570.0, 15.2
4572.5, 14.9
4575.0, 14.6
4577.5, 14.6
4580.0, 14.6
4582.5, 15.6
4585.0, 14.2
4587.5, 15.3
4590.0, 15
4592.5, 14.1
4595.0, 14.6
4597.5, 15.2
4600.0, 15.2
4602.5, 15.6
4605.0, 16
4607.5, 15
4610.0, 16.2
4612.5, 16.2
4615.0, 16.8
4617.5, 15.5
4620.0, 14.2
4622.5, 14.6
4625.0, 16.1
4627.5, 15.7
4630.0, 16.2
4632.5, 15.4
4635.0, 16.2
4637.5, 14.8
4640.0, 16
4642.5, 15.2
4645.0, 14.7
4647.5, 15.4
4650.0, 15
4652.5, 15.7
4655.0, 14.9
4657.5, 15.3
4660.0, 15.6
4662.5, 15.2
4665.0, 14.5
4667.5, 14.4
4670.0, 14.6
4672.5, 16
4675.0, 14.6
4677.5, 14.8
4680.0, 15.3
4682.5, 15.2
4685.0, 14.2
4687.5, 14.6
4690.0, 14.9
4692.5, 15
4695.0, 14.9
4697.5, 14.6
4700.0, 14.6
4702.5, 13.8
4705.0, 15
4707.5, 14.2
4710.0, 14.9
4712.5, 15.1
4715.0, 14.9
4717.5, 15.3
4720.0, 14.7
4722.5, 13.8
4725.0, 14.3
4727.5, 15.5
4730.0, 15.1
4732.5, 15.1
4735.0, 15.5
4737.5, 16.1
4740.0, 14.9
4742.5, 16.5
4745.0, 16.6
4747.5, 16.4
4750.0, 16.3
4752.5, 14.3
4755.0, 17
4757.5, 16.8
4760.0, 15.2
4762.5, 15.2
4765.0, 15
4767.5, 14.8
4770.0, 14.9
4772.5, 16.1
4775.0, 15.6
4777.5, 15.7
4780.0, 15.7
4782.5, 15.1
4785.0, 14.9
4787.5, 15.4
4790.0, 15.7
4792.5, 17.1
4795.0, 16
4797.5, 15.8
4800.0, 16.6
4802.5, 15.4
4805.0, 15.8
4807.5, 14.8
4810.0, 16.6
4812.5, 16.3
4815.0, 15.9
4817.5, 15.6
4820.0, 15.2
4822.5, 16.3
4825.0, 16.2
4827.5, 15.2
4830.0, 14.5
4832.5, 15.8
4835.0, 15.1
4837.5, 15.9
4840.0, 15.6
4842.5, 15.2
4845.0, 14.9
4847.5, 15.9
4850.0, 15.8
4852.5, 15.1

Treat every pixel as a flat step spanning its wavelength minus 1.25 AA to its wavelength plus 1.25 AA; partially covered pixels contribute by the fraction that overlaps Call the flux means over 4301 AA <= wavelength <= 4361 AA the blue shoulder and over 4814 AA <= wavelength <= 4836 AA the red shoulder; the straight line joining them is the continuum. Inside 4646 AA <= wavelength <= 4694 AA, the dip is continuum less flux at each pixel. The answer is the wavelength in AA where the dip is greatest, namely 4685.0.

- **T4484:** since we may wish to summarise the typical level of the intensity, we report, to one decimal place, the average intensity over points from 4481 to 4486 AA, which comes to 14.9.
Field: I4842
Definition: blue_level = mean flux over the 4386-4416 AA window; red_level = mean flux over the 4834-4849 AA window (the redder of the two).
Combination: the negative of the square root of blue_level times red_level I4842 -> -13.8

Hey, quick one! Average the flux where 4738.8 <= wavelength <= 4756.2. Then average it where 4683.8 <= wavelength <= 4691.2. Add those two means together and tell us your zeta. 30.6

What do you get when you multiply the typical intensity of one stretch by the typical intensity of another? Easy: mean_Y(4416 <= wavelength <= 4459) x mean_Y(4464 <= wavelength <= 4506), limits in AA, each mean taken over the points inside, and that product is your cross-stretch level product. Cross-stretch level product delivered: 183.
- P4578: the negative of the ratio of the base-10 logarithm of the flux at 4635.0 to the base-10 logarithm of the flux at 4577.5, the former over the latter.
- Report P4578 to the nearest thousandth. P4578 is -1.039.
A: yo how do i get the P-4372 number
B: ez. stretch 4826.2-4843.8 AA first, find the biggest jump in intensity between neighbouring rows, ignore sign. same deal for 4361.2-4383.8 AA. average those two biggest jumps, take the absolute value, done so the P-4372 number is 1.5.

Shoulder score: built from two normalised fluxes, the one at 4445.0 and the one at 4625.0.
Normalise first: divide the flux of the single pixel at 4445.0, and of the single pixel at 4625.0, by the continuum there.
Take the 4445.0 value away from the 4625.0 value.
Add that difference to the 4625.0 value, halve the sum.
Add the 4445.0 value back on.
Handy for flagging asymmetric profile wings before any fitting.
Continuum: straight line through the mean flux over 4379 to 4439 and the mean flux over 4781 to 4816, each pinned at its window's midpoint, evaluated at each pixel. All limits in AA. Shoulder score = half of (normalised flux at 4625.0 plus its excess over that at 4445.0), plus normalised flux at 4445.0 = 1.68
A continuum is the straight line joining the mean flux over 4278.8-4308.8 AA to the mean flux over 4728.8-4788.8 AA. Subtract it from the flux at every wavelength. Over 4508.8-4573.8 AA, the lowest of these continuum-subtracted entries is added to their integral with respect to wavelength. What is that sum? 91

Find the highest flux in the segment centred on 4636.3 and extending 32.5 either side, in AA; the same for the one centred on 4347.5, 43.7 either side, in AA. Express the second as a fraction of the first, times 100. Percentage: 85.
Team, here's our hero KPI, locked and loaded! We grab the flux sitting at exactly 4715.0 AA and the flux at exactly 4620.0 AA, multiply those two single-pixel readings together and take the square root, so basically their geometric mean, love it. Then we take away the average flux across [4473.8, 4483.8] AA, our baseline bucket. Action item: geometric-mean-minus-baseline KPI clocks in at 0.1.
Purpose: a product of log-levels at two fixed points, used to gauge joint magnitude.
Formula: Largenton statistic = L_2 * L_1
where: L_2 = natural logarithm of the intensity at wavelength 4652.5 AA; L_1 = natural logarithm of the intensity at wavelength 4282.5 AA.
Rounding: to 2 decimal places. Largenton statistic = 6.50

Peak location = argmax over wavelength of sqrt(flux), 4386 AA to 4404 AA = 4390.0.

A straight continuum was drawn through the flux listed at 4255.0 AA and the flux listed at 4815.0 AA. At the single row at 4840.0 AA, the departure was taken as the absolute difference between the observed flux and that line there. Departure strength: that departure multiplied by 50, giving 22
